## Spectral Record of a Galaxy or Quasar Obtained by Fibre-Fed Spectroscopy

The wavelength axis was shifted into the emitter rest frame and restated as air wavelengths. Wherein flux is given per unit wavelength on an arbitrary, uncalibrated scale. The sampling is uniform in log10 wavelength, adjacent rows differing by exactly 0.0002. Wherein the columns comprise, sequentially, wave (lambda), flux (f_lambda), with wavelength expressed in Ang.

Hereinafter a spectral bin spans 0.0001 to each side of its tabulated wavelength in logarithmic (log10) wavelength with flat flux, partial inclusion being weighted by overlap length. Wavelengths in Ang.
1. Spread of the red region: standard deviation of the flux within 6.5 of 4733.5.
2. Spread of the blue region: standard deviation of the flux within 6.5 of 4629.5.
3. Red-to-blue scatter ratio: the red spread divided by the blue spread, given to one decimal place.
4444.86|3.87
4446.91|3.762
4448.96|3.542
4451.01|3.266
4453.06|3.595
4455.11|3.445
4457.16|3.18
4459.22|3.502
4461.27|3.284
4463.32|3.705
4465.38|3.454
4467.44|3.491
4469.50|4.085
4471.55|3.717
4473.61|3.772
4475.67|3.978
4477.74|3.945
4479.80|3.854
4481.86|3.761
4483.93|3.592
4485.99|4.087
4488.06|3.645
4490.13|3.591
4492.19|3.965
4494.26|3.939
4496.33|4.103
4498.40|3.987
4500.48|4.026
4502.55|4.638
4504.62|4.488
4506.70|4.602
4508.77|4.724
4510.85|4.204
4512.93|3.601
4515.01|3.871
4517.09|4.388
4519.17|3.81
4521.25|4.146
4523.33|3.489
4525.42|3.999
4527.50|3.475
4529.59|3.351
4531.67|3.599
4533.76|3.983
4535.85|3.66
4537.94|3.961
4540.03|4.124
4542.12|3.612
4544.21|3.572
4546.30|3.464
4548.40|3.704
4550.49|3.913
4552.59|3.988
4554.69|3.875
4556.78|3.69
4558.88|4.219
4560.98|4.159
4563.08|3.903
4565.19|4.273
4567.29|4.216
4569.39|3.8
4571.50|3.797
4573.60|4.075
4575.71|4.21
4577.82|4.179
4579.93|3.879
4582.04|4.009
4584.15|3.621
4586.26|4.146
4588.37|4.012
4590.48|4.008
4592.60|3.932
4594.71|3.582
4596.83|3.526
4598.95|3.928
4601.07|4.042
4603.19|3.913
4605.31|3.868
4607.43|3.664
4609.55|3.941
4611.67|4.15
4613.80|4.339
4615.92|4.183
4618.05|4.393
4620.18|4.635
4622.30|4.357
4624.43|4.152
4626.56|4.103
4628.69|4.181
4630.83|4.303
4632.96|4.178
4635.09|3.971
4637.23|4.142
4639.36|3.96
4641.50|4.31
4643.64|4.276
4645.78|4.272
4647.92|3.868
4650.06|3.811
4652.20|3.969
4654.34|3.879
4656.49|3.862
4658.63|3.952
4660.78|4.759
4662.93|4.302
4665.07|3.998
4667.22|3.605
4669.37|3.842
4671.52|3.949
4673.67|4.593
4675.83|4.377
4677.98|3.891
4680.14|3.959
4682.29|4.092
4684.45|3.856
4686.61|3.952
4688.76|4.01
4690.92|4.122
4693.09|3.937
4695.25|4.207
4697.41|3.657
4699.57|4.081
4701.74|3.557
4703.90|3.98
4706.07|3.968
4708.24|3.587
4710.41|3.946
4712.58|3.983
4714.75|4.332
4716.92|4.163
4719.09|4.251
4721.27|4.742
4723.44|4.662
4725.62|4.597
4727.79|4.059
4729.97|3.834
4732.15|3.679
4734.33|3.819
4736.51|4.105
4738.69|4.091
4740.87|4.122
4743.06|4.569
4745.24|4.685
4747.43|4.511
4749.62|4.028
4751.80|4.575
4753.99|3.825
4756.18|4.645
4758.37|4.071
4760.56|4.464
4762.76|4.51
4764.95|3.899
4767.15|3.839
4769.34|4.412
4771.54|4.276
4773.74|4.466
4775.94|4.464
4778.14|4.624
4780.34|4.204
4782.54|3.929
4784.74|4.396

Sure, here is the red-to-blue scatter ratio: 1.6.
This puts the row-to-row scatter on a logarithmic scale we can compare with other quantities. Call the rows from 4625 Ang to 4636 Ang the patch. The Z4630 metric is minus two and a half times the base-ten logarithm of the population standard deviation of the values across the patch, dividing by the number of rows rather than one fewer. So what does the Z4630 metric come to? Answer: 2.41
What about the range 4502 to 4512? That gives 1.86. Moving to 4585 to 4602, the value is 1.70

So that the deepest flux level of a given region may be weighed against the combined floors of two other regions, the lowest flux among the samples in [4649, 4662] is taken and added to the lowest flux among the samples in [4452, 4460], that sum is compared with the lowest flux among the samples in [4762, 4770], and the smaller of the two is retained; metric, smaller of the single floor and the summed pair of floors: 3.84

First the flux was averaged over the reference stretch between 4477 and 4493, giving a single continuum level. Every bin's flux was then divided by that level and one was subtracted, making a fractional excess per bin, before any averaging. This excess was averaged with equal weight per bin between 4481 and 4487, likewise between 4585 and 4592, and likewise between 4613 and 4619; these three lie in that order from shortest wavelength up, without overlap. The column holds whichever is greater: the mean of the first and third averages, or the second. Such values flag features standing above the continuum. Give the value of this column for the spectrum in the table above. 0.067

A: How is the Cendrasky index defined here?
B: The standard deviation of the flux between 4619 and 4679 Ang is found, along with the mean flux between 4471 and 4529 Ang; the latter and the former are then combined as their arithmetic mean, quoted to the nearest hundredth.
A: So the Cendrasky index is 2.12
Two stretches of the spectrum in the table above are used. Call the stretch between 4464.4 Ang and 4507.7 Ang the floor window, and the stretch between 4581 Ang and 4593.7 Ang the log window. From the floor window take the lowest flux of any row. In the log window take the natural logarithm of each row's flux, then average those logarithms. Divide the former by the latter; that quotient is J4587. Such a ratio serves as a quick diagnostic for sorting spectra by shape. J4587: 2.5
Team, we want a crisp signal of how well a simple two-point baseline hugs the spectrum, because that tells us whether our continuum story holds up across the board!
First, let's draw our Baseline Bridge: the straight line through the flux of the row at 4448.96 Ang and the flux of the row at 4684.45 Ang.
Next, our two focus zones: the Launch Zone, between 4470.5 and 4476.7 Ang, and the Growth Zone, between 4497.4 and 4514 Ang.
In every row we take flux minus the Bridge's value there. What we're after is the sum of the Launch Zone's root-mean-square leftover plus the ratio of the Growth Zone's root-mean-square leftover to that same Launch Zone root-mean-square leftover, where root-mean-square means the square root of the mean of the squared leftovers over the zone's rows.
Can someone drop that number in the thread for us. 3.08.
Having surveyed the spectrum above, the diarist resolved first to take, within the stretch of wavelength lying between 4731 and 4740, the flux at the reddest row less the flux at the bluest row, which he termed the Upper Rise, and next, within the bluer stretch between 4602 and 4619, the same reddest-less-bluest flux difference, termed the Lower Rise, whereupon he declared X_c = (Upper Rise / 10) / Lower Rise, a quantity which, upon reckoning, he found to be 0.086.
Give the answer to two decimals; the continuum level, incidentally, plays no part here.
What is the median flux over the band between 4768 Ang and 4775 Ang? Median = 4.41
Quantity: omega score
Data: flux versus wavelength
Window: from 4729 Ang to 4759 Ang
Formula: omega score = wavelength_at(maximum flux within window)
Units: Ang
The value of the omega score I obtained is 4745.24 Ang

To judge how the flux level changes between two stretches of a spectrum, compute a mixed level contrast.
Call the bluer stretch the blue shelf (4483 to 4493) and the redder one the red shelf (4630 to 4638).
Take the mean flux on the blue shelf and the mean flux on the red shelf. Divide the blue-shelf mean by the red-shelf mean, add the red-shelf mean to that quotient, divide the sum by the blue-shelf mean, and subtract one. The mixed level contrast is 0.34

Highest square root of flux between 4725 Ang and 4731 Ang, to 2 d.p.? 2.14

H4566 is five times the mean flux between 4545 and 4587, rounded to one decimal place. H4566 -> 19.8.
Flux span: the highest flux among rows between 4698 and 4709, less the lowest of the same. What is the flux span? 0.52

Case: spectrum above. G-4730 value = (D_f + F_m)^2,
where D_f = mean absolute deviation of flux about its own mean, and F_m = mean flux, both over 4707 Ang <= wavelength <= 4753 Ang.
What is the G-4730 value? 20.2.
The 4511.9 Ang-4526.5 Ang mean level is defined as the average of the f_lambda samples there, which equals 3.90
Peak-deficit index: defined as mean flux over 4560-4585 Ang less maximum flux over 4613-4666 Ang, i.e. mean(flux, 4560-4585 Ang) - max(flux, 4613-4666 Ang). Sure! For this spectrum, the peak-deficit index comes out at -0.75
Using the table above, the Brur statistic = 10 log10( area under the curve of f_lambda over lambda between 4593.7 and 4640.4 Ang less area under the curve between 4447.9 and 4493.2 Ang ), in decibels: 13.9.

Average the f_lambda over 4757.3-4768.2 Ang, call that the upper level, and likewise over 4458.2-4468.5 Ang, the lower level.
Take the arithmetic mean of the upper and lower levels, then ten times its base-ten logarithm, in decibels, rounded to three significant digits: 5.82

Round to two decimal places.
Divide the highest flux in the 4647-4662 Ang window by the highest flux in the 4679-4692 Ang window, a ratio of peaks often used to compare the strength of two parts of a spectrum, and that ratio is 1.15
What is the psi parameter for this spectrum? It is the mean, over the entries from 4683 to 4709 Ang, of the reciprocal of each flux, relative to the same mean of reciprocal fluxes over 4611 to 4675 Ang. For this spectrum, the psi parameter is 1.06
